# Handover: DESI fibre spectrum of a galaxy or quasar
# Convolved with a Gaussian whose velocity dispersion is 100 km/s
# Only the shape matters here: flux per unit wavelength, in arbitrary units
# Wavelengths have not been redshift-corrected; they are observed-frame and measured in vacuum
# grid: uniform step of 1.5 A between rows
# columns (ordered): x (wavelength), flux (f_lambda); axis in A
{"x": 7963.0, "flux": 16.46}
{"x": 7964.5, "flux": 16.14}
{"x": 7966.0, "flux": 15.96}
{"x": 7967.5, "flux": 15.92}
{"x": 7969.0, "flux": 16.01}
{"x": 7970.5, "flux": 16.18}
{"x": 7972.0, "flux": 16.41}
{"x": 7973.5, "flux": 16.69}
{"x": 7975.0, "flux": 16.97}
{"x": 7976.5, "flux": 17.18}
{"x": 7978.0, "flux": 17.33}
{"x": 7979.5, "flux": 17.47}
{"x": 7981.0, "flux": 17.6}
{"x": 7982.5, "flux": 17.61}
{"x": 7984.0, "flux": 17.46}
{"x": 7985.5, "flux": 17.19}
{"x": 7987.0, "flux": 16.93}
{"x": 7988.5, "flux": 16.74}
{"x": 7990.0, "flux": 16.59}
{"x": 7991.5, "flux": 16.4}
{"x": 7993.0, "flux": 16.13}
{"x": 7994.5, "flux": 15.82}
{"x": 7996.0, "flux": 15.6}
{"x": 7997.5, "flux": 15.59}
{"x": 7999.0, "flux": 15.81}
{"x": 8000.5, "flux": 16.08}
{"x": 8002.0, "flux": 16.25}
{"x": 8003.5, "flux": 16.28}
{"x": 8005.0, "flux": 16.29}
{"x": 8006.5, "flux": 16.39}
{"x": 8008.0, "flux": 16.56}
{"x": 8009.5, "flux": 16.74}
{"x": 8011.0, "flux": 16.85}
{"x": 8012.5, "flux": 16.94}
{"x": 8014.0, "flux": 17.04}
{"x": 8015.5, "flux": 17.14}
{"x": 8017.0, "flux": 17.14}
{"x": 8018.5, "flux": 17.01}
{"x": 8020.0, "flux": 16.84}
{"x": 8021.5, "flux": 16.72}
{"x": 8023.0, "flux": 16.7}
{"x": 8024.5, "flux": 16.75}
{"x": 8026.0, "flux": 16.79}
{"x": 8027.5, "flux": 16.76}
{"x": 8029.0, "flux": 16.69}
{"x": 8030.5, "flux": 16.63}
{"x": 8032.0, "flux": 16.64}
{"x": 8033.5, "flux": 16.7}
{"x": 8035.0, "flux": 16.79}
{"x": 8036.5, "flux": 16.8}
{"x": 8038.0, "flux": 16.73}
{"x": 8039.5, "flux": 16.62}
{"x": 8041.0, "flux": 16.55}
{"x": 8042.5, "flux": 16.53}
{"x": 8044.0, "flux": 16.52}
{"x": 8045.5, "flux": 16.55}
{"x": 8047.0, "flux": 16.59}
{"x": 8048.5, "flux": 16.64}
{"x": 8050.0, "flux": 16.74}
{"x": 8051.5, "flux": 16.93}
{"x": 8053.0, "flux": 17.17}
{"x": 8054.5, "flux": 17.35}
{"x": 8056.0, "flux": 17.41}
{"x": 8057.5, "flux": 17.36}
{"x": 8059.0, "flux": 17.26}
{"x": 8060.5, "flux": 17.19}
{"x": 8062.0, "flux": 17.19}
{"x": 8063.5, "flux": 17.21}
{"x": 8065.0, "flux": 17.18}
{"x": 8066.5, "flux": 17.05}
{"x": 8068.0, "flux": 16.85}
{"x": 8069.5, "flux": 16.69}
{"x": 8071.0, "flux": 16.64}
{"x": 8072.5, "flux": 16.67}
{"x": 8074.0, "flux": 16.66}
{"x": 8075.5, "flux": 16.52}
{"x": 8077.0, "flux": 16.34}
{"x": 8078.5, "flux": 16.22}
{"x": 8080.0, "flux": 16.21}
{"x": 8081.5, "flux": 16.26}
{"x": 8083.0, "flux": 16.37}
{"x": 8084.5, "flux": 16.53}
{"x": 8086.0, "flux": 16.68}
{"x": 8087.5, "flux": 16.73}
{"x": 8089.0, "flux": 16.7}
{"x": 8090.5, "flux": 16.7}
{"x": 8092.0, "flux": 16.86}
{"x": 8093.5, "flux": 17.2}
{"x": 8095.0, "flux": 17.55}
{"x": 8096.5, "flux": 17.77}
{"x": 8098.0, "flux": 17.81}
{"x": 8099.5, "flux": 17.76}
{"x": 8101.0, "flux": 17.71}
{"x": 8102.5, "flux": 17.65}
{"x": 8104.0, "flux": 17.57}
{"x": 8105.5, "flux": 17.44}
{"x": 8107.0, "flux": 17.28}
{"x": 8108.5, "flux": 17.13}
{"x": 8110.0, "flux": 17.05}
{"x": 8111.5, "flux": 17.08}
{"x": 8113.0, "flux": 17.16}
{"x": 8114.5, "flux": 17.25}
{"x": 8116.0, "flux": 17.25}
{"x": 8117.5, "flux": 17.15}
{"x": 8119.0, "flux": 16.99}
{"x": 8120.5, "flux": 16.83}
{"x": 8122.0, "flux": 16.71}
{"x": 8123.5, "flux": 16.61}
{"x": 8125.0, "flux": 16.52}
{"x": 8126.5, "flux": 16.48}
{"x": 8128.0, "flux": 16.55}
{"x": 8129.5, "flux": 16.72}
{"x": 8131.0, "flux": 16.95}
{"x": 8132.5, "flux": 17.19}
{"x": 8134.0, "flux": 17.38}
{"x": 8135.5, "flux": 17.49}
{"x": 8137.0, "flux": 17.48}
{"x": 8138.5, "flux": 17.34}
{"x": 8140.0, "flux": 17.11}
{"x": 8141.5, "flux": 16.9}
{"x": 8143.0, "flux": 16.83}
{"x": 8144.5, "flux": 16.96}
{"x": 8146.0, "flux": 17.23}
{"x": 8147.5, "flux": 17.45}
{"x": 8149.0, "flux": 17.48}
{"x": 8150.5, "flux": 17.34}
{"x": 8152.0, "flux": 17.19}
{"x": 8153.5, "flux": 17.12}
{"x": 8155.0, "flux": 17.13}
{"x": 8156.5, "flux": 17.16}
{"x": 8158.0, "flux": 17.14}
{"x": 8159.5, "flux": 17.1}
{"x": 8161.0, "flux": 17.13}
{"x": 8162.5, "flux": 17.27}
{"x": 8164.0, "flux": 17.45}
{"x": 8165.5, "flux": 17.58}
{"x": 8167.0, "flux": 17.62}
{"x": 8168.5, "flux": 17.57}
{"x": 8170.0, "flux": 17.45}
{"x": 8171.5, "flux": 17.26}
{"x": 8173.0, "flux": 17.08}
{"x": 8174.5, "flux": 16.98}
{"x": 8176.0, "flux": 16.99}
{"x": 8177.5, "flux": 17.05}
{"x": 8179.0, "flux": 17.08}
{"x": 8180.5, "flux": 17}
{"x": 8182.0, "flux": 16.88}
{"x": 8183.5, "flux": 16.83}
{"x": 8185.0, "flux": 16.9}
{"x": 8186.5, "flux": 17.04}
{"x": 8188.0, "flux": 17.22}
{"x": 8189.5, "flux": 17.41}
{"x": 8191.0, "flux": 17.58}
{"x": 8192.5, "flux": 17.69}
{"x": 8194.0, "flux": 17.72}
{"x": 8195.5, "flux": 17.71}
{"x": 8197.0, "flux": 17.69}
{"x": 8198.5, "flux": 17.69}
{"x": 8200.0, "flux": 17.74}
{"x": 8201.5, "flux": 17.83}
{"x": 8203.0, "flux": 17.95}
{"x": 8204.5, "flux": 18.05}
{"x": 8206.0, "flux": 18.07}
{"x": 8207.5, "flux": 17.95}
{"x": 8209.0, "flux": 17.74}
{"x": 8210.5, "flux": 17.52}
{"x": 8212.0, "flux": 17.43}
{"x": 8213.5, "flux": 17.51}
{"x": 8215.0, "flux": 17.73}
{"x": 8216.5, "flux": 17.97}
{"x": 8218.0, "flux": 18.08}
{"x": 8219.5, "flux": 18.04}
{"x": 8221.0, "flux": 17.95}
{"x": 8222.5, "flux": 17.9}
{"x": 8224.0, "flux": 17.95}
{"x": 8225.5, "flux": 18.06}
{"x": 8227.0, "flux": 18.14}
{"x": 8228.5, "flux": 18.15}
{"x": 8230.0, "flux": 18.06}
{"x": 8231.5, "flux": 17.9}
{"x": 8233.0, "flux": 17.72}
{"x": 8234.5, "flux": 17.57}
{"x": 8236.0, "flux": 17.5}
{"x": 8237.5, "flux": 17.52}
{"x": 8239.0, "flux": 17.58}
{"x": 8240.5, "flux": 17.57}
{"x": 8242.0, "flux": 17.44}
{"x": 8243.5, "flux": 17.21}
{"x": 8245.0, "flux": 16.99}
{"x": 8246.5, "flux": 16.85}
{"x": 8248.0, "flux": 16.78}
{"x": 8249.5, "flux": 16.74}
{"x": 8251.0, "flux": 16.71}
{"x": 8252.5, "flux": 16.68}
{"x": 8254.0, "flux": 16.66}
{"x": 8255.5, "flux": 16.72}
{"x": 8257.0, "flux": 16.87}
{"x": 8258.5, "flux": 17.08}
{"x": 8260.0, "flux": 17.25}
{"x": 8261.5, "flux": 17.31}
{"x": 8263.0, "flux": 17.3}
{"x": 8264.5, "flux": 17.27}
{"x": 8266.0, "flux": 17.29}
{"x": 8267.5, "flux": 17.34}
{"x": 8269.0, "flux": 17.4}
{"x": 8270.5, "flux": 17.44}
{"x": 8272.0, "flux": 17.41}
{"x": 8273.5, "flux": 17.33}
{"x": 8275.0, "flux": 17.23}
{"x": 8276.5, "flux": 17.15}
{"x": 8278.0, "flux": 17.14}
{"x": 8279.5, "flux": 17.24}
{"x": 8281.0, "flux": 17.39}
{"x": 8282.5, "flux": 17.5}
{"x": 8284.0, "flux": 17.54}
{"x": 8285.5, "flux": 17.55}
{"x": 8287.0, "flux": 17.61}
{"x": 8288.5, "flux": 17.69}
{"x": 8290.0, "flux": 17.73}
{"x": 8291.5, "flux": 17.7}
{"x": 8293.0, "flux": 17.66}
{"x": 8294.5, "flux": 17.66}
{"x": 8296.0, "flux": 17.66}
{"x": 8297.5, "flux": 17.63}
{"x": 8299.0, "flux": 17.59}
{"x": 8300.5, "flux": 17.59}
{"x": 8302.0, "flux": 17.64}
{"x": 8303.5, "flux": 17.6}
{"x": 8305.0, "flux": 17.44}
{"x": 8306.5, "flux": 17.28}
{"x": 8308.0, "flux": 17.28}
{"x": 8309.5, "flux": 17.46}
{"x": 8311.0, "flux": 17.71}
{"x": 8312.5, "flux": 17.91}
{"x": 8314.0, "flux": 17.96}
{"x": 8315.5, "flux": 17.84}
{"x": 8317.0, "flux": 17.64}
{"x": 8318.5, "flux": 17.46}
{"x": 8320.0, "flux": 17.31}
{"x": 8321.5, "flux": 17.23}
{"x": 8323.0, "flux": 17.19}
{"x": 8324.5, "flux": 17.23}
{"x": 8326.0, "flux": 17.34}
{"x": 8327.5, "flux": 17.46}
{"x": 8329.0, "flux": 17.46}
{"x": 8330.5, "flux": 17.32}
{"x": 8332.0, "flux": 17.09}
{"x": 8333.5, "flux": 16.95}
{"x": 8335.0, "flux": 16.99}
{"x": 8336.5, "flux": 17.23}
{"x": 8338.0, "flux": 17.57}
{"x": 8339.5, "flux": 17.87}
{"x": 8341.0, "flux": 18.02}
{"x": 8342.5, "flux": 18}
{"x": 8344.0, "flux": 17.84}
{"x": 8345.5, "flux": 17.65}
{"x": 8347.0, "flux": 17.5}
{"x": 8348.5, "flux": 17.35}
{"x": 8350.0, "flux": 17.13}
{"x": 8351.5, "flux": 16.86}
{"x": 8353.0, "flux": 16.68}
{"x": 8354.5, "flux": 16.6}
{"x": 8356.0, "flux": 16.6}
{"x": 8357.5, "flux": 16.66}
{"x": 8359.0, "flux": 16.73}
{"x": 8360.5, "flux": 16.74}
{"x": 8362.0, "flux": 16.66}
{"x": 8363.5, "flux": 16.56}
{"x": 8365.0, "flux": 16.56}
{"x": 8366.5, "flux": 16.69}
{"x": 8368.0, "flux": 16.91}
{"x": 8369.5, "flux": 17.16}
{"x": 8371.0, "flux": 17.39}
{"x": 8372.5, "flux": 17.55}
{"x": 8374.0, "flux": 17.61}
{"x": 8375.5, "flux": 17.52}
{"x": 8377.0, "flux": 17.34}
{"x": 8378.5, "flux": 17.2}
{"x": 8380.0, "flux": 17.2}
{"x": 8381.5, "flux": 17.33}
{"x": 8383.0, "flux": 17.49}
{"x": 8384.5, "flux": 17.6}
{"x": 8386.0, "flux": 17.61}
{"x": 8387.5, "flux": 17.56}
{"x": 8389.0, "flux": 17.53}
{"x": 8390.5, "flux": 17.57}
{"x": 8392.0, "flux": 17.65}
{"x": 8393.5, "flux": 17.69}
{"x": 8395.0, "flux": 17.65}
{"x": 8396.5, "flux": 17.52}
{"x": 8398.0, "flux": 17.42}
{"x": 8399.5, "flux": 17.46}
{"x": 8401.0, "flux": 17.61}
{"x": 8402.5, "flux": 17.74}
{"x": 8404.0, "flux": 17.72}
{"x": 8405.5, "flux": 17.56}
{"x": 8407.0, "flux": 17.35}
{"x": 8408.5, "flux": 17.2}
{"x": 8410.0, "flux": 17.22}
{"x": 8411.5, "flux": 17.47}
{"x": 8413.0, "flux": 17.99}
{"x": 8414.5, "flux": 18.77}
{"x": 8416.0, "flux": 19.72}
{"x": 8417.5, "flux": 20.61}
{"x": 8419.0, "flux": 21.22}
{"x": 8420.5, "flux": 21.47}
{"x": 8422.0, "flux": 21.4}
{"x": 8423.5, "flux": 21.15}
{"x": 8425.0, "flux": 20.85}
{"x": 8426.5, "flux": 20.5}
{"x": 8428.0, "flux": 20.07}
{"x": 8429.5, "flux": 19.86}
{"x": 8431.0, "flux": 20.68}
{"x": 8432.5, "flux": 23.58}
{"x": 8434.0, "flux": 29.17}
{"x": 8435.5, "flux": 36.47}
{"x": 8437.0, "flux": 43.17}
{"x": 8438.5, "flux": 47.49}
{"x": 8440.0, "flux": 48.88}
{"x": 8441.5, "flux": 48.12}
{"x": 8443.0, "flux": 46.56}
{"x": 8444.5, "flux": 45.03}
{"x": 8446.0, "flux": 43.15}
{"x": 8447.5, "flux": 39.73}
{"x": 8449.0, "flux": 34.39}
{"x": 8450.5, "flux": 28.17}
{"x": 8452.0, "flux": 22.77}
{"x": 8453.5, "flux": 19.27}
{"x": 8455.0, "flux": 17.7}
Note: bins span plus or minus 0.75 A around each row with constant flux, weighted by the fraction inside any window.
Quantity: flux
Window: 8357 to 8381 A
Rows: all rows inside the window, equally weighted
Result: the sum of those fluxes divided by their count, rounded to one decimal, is 17.0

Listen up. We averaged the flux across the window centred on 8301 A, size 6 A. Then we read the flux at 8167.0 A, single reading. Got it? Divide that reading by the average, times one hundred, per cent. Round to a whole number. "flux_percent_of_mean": 100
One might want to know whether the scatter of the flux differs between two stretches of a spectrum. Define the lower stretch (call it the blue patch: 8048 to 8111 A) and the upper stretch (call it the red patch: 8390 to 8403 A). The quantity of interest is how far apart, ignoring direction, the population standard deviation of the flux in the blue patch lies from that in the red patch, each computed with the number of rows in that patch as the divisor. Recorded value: 0.35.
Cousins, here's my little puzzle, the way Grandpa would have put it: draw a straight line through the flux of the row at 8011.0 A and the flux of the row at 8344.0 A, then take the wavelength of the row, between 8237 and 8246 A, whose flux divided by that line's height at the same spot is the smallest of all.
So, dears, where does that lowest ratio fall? 8245.0 A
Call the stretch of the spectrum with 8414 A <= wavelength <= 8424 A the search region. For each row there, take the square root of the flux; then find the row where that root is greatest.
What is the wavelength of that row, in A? 8420.5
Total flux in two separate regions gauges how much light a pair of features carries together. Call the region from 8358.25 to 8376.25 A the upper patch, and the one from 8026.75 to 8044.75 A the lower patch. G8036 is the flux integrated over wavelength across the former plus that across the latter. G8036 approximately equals 606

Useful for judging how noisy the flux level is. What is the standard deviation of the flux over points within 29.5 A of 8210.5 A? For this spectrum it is 0.35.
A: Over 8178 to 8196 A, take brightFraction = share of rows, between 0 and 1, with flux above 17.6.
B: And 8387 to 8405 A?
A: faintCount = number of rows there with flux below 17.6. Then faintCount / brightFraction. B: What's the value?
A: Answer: 24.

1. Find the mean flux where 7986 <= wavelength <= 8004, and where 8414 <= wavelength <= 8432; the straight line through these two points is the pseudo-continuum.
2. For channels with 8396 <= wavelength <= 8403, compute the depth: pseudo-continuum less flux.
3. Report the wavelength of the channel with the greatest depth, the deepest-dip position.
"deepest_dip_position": 8398.0 A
